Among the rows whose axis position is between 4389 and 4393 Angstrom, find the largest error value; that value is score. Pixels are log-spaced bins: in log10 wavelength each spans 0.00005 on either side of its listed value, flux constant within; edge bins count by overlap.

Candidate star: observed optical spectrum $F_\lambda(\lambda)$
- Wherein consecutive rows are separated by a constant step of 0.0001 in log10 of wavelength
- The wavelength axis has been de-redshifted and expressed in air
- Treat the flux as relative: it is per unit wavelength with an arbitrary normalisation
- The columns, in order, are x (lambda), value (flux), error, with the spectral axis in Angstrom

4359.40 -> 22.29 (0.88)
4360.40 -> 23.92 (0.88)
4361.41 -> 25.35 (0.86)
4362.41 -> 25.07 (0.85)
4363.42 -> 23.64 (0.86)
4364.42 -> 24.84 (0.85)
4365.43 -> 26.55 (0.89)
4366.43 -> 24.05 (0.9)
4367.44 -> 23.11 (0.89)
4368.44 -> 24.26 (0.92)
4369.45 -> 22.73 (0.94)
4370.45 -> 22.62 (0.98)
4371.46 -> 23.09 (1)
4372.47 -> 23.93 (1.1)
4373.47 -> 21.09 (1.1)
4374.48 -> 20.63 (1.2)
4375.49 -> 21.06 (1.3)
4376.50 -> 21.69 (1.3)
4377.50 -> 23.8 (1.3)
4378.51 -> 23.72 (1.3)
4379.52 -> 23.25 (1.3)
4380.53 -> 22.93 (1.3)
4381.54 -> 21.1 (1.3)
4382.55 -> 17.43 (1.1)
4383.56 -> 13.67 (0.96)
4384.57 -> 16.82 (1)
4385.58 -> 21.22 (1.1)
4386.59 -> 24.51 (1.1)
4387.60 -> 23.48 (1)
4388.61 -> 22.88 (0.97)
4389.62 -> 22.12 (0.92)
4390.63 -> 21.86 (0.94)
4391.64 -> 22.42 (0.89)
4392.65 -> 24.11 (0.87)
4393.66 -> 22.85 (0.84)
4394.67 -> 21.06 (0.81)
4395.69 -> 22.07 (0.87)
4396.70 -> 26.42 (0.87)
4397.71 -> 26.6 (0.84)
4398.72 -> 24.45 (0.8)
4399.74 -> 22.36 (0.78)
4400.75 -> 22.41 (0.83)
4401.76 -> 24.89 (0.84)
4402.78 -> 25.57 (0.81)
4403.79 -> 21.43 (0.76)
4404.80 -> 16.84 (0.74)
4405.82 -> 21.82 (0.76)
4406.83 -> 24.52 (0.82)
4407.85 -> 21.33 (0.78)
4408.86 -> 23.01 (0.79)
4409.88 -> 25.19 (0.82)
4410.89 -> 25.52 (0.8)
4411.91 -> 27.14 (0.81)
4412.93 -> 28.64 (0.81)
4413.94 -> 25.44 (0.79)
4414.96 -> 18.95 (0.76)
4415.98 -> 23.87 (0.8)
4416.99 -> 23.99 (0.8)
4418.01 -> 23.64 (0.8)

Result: 0.94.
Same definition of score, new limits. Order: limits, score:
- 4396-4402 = 0.87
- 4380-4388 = 1.30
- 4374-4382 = 1.30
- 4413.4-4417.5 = 0.80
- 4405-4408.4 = 0.82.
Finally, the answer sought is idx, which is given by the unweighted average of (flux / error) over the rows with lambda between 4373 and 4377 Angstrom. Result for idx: 17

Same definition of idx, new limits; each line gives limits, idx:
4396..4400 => 30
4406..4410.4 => 29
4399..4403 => 29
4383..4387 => 18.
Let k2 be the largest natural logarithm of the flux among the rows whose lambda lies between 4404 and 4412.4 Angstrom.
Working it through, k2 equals 3.30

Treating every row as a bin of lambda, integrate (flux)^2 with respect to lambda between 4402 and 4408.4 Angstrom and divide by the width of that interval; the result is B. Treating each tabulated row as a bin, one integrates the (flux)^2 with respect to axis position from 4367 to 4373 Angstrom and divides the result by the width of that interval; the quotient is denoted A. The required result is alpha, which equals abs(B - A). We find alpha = 49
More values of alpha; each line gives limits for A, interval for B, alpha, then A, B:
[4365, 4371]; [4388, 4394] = 54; 571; 517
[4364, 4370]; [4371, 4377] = 108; 589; 481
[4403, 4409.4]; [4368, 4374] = 50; 477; 527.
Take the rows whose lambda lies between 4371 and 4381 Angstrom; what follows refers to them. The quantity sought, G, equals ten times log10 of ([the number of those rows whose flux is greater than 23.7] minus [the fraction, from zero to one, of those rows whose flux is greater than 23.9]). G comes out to 4.6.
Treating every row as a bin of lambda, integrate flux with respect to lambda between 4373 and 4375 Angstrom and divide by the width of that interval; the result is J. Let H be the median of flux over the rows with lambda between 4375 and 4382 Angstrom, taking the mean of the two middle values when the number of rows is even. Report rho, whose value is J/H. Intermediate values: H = 22.9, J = 20.8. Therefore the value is 0.91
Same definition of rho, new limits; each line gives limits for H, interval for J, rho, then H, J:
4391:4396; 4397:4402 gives 1.08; 22.4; 24.2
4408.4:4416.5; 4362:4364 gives 0.96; 25.3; 24.3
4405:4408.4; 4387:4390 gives 1.05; 21.8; 22.9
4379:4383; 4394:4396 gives 0.98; 22.0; 21.6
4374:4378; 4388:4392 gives 1.05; 21.4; 22.4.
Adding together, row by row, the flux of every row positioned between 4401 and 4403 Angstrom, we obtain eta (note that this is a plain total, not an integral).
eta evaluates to 50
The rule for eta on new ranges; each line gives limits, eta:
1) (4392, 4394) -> 47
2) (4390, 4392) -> 44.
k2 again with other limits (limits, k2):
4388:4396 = 3.18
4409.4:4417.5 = 3.35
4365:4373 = 3.28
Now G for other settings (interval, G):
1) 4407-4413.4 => 5.2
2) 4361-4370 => 7.3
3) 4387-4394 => -0.7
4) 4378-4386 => 0.0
